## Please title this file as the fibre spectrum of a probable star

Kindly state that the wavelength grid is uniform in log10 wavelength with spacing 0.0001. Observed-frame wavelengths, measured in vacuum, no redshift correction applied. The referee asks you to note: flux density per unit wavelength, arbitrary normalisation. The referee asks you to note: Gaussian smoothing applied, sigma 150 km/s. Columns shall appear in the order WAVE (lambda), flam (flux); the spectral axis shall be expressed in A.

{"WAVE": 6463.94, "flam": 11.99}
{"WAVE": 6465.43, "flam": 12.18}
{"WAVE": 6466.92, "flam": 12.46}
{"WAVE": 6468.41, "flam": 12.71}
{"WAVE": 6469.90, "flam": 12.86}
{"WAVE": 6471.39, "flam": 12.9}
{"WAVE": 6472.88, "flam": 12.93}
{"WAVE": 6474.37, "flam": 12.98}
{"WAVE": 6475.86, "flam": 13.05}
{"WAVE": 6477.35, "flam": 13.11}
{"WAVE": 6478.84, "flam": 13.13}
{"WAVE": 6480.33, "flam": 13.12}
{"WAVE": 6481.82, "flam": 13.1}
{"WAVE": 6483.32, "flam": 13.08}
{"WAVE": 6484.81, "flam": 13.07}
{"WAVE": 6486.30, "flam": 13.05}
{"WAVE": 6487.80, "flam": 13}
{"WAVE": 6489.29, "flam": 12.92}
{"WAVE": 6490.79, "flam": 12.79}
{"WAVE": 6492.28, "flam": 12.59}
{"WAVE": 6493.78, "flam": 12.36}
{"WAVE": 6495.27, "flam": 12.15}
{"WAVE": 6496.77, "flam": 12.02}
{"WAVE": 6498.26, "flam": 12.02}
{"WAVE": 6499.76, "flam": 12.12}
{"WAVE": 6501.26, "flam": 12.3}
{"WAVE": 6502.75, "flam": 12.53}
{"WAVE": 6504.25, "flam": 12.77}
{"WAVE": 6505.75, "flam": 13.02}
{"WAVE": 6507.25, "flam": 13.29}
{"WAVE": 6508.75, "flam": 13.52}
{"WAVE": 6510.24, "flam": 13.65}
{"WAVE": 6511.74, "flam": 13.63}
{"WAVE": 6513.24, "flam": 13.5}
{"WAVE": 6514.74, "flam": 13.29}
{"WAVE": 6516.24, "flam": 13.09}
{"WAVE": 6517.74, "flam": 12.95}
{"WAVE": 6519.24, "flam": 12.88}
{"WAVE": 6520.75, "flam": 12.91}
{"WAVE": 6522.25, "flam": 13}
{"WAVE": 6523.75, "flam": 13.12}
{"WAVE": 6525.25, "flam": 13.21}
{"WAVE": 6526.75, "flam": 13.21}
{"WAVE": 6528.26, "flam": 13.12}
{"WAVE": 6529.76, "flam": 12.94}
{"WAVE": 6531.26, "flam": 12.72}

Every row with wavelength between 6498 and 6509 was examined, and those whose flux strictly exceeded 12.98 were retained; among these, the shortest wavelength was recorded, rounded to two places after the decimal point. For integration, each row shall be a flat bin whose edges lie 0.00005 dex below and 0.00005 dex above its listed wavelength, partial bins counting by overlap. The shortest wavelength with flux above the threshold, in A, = 6505.75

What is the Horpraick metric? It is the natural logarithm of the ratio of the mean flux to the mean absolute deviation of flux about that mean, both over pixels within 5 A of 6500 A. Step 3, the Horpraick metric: 4.0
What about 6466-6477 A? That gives 4.5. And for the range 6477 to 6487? 6.3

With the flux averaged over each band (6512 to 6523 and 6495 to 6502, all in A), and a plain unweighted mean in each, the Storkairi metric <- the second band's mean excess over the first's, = -1.0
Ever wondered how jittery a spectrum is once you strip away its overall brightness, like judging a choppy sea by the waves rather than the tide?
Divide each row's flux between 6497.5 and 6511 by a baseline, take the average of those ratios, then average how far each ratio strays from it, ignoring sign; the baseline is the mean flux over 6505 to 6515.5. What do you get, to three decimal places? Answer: 0.038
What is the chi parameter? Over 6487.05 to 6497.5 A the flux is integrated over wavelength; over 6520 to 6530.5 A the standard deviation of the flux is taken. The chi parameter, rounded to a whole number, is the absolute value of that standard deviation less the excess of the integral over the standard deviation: 131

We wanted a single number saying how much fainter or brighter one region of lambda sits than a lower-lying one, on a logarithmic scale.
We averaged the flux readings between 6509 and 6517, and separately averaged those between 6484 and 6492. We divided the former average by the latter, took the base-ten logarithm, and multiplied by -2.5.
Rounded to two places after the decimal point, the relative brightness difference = -0.04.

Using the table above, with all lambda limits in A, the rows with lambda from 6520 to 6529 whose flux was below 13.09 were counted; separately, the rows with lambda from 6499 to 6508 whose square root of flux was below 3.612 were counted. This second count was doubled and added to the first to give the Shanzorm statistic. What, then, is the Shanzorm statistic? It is 12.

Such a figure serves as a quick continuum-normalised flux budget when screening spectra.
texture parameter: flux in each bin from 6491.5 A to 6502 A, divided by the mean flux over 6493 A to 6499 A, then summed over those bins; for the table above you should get 7.05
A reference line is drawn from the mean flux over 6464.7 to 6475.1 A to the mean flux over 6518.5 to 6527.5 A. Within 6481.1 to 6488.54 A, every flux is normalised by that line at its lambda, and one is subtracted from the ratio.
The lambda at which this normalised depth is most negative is 6487.80 A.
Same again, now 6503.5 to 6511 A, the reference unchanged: 6504.25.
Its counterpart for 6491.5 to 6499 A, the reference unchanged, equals 6498.26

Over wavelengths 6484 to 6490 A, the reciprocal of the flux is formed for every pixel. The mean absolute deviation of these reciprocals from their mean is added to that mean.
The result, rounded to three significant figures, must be 0.0772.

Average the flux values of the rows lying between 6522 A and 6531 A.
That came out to 13.10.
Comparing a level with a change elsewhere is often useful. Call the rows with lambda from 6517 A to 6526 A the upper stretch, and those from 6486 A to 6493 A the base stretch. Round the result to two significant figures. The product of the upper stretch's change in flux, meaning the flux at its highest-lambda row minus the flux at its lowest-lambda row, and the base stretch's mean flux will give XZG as 3.3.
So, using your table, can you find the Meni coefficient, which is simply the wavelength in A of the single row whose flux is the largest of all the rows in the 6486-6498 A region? 6486.30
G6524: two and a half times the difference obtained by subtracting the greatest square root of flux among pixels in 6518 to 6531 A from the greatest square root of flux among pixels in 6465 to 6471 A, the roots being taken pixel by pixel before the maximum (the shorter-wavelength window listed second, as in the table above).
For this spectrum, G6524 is -0.12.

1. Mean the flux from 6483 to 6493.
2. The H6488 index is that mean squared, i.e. 167.1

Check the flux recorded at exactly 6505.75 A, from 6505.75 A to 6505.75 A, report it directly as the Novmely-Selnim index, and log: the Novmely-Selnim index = 13.02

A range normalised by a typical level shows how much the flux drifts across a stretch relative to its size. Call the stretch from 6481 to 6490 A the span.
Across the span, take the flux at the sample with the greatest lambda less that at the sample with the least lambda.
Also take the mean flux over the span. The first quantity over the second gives -0.01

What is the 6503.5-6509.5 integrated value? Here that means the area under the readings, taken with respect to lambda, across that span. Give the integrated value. 79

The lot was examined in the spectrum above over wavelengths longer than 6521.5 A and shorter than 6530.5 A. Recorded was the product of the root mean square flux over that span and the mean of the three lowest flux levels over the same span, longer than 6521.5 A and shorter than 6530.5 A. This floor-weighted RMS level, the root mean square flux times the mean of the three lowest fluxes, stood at 171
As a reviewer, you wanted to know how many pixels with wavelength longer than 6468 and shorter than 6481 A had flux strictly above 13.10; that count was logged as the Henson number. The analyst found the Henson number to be 3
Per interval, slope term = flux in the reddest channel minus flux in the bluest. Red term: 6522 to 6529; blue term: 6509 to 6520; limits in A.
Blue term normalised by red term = -6.4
